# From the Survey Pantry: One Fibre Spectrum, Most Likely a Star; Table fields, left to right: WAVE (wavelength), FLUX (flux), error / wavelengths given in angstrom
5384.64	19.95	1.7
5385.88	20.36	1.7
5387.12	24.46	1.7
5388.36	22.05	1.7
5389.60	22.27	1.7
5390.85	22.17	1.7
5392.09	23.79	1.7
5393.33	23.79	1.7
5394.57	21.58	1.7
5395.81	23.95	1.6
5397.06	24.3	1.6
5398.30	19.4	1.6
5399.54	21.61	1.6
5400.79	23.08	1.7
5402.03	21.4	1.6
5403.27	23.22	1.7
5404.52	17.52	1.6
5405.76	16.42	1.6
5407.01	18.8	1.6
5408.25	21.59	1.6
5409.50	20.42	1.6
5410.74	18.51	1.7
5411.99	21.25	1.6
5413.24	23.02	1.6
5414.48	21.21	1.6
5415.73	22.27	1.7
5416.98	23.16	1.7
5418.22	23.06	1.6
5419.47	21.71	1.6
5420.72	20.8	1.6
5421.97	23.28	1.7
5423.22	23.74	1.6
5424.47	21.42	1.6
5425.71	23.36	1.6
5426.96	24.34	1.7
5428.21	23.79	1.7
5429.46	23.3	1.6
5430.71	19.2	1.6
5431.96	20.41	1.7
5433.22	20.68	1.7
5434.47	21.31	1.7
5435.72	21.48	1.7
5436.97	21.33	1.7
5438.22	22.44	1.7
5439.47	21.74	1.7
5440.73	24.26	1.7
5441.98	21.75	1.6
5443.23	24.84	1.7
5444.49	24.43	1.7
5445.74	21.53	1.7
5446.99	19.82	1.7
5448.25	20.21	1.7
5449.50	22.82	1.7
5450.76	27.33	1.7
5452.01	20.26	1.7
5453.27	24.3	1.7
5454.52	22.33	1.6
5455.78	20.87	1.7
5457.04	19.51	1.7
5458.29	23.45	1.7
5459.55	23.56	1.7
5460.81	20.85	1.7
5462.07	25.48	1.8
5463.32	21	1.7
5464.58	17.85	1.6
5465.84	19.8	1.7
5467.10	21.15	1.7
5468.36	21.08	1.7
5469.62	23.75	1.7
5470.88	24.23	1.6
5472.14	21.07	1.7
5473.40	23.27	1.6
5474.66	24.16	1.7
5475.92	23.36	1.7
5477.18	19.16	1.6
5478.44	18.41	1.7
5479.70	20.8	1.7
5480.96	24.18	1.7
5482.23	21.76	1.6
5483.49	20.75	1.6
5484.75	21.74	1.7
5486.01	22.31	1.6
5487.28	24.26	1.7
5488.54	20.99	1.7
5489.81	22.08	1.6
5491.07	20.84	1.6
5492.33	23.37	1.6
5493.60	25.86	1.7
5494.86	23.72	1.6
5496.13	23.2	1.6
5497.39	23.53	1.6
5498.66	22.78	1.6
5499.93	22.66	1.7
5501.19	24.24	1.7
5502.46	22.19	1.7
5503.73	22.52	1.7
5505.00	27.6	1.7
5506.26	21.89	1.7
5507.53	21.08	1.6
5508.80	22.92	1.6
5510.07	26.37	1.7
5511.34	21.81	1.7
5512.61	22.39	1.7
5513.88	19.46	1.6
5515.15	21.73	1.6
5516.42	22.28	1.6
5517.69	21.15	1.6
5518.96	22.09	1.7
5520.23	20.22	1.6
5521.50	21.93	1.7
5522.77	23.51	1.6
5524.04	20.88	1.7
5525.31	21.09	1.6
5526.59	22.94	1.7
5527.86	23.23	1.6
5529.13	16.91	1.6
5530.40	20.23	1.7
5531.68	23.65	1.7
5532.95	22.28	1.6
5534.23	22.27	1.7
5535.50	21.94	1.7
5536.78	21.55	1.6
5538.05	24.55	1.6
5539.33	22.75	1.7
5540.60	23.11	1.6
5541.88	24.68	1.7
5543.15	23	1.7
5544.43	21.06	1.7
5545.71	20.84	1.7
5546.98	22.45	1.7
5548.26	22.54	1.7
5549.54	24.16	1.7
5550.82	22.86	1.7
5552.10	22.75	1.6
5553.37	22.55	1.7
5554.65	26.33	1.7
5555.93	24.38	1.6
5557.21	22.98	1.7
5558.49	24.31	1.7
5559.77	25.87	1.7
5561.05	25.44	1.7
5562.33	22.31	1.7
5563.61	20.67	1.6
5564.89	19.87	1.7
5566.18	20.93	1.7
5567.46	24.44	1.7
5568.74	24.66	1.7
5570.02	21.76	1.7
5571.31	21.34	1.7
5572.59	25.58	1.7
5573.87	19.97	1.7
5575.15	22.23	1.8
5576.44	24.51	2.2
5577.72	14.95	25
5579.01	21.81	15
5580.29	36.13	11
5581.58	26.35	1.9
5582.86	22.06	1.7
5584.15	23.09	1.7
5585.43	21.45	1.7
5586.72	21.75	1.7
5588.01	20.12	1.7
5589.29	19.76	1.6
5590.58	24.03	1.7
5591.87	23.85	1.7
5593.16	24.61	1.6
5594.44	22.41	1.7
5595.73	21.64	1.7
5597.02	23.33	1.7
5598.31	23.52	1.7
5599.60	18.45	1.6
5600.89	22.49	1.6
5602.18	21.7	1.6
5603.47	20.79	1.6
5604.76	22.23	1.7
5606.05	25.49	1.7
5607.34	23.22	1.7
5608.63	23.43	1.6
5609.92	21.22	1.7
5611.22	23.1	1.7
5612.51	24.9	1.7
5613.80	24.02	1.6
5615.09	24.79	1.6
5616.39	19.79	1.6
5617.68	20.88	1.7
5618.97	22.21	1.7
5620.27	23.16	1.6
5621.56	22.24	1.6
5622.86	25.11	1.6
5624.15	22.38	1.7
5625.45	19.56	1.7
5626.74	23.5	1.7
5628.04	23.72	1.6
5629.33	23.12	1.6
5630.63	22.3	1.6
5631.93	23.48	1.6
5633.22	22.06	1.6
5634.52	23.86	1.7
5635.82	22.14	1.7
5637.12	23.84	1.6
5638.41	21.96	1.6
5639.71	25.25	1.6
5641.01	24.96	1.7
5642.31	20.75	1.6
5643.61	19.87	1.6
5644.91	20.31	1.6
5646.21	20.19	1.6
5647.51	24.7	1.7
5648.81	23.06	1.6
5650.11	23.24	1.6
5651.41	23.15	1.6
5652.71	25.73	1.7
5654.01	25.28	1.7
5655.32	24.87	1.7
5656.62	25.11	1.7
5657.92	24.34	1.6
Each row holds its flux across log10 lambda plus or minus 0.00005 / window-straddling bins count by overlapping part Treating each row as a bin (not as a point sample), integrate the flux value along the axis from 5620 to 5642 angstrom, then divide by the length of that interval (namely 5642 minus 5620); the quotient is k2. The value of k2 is 23.1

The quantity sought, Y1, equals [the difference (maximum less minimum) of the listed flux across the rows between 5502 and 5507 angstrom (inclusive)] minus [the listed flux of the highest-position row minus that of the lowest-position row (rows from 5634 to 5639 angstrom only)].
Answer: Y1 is 8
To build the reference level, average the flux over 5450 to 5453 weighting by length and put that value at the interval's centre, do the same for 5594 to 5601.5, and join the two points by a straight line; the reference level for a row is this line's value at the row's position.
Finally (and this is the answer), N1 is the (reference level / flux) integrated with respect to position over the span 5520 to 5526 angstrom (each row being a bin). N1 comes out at 6.4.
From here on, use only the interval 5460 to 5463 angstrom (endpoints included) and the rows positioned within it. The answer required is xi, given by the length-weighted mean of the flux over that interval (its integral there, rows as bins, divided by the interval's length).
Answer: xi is 23.0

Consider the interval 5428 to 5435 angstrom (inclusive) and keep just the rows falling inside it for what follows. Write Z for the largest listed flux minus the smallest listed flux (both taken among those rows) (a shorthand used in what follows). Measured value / 4.6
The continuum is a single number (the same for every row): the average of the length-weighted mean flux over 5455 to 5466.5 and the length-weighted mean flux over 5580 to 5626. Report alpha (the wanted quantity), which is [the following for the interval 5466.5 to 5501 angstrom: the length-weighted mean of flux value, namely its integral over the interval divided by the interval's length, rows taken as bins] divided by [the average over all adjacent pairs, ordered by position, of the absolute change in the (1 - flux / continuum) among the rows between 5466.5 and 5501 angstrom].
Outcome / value 304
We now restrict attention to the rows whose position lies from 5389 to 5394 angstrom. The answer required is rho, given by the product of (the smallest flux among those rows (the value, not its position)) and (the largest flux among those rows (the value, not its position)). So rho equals 527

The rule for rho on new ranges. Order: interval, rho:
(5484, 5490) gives 509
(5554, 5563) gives 587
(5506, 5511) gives 556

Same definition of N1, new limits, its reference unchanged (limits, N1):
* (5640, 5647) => 7.0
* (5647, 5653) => 5.4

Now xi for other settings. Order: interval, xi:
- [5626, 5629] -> 23.5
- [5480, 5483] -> 22.6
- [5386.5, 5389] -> 23.3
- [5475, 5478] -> 21.4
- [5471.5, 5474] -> 22.2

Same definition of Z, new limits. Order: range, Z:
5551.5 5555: 3.8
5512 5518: 2.9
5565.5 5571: 3.7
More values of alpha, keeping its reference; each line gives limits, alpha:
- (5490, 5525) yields 258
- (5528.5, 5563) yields 347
